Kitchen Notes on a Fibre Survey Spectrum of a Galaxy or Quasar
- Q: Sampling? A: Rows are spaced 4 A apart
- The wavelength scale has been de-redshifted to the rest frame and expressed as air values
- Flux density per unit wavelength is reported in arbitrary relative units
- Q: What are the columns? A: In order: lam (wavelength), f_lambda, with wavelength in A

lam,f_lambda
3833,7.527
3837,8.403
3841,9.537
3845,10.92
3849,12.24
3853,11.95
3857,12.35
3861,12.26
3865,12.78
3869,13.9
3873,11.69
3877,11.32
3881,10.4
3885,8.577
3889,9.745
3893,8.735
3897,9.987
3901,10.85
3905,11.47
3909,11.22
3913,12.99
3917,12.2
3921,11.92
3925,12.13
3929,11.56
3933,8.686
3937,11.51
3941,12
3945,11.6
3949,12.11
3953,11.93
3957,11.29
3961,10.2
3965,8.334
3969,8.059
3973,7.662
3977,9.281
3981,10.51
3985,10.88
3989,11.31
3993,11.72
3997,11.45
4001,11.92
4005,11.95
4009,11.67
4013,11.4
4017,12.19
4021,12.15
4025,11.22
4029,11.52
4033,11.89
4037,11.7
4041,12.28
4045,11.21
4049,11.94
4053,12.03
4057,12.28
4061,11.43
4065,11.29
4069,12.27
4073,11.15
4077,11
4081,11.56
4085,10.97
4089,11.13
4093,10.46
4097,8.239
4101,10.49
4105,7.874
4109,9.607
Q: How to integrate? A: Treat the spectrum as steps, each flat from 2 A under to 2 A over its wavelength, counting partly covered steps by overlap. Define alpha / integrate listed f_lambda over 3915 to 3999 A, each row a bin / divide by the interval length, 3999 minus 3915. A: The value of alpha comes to 10.8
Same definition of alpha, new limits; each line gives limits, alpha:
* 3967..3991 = 9.6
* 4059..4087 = 11.4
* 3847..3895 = 11.3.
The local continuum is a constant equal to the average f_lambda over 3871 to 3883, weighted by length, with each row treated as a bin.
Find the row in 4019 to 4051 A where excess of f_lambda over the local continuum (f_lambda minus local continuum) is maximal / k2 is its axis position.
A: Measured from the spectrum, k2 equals 4041 A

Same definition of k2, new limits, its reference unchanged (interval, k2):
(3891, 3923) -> 3913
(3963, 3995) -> 3993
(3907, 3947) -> 3913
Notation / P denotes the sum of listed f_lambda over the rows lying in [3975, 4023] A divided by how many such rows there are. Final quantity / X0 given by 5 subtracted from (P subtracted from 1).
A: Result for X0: -15.4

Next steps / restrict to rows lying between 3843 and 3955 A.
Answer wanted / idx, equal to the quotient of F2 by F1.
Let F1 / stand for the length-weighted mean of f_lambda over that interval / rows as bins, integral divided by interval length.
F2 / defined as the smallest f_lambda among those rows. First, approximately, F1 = 11.4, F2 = 8.577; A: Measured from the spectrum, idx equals 0.75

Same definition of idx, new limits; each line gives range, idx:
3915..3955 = 0.75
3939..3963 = 0.89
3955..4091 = 0.69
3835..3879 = 0.73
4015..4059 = 0.95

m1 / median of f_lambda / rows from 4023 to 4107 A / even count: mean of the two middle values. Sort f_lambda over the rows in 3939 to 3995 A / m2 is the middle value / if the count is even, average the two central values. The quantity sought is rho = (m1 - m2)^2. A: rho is 0.042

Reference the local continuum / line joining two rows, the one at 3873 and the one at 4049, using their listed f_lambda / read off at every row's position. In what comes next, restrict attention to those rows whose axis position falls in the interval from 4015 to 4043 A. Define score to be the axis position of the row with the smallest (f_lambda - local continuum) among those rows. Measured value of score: 4025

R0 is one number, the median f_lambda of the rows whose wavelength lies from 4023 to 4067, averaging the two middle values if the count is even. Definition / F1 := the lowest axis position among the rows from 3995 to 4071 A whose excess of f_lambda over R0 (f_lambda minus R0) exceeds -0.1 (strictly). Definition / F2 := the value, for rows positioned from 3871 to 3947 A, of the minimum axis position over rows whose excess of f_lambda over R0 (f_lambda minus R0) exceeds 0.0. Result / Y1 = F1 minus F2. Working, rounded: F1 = 4001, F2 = 3913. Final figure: 88 A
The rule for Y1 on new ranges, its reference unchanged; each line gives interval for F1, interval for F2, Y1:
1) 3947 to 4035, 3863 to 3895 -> 84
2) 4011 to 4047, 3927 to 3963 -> 76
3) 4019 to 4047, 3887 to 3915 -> 108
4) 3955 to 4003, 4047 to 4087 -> -56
